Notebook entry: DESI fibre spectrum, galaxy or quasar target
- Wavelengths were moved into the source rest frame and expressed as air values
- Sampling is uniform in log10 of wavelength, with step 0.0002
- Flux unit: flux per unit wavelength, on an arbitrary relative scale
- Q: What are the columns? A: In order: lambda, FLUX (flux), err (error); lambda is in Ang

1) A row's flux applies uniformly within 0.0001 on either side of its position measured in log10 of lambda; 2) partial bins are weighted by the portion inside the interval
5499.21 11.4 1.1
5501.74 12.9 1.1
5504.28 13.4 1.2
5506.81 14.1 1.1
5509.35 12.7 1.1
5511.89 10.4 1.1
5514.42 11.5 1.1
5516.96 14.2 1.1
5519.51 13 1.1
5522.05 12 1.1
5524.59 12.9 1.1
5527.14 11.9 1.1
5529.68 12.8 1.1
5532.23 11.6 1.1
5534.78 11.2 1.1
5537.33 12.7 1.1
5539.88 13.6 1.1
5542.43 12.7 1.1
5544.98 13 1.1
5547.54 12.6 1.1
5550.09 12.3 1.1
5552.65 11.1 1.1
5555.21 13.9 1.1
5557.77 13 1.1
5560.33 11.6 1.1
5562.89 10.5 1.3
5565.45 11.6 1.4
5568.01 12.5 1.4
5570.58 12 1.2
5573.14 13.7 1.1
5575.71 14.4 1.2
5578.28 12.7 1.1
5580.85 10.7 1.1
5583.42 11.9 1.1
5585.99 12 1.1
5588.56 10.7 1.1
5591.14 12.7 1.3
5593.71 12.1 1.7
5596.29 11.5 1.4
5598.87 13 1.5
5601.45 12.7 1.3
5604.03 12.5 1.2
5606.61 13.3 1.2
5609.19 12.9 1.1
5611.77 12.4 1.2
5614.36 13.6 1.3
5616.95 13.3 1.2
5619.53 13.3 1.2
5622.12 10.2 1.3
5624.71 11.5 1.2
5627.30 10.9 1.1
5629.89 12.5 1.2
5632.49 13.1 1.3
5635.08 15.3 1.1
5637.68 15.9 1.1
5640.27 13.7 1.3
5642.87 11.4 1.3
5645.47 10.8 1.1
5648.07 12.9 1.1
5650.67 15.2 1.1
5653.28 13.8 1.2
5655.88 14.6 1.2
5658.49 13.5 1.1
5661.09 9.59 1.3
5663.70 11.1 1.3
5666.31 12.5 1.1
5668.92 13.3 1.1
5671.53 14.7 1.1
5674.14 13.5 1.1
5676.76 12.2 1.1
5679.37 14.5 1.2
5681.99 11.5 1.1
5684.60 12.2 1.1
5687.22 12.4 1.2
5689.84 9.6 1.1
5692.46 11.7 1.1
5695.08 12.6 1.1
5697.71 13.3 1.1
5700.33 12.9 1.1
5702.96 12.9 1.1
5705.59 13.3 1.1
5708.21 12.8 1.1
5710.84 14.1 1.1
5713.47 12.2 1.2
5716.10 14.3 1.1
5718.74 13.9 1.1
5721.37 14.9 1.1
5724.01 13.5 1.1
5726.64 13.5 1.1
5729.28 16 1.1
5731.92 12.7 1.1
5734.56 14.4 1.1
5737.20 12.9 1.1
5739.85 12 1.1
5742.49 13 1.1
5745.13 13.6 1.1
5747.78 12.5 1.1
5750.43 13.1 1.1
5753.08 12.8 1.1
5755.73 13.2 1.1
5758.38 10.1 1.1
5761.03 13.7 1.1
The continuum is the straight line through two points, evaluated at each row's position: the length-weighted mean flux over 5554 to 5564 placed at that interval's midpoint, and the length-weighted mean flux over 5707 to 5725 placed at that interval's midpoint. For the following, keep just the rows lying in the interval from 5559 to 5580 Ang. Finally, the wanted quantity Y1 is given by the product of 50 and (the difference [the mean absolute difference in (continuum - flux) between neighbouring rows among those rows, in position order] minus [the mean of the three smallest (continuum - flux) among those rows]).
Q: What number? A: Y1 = 114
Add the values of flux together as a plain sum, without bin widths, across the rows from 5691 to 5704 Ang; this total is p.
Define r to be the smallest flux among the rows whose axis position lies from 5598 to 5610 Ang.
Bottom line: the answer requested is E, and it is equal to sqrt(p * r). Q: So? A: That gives 28.2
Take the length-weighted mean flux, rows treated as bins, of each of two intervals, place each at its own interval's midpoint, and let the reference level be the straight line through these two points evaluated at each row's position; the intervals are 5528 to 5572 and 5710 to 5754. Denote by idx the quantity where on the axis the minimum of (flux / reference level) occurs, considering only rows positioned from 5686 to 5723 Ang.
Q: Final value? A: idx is 5689.84 Ang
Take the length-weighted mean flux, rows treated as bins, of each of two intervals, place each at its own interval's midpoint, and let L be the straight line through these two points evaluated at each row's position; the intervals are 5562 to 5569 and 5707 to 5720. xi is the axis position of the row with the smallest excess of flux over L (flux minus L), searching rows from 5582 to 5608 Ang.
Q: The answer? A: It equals 5588.56 Ang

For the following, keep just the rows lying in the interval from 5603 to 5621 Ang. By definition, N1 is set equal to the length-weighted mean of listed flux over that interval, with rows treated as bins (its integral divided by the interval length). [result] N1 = 13.0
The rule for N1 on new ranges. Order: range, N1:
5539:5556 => 12.7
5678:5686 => 12.7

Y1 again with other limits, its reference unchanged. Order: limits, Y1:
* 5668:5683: 138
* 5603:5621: 60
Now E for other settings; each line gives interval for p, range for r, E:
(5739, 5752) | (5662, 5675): 26.7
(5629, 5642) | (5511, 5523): 27.1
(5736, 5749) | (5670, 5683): 27.1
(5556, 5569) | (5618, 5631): 24.6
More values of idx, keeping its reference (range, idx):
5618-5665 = 5661.09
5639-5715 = 5689.84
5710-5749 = 5739.85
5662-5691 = 5689.84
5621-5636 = 5622.12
